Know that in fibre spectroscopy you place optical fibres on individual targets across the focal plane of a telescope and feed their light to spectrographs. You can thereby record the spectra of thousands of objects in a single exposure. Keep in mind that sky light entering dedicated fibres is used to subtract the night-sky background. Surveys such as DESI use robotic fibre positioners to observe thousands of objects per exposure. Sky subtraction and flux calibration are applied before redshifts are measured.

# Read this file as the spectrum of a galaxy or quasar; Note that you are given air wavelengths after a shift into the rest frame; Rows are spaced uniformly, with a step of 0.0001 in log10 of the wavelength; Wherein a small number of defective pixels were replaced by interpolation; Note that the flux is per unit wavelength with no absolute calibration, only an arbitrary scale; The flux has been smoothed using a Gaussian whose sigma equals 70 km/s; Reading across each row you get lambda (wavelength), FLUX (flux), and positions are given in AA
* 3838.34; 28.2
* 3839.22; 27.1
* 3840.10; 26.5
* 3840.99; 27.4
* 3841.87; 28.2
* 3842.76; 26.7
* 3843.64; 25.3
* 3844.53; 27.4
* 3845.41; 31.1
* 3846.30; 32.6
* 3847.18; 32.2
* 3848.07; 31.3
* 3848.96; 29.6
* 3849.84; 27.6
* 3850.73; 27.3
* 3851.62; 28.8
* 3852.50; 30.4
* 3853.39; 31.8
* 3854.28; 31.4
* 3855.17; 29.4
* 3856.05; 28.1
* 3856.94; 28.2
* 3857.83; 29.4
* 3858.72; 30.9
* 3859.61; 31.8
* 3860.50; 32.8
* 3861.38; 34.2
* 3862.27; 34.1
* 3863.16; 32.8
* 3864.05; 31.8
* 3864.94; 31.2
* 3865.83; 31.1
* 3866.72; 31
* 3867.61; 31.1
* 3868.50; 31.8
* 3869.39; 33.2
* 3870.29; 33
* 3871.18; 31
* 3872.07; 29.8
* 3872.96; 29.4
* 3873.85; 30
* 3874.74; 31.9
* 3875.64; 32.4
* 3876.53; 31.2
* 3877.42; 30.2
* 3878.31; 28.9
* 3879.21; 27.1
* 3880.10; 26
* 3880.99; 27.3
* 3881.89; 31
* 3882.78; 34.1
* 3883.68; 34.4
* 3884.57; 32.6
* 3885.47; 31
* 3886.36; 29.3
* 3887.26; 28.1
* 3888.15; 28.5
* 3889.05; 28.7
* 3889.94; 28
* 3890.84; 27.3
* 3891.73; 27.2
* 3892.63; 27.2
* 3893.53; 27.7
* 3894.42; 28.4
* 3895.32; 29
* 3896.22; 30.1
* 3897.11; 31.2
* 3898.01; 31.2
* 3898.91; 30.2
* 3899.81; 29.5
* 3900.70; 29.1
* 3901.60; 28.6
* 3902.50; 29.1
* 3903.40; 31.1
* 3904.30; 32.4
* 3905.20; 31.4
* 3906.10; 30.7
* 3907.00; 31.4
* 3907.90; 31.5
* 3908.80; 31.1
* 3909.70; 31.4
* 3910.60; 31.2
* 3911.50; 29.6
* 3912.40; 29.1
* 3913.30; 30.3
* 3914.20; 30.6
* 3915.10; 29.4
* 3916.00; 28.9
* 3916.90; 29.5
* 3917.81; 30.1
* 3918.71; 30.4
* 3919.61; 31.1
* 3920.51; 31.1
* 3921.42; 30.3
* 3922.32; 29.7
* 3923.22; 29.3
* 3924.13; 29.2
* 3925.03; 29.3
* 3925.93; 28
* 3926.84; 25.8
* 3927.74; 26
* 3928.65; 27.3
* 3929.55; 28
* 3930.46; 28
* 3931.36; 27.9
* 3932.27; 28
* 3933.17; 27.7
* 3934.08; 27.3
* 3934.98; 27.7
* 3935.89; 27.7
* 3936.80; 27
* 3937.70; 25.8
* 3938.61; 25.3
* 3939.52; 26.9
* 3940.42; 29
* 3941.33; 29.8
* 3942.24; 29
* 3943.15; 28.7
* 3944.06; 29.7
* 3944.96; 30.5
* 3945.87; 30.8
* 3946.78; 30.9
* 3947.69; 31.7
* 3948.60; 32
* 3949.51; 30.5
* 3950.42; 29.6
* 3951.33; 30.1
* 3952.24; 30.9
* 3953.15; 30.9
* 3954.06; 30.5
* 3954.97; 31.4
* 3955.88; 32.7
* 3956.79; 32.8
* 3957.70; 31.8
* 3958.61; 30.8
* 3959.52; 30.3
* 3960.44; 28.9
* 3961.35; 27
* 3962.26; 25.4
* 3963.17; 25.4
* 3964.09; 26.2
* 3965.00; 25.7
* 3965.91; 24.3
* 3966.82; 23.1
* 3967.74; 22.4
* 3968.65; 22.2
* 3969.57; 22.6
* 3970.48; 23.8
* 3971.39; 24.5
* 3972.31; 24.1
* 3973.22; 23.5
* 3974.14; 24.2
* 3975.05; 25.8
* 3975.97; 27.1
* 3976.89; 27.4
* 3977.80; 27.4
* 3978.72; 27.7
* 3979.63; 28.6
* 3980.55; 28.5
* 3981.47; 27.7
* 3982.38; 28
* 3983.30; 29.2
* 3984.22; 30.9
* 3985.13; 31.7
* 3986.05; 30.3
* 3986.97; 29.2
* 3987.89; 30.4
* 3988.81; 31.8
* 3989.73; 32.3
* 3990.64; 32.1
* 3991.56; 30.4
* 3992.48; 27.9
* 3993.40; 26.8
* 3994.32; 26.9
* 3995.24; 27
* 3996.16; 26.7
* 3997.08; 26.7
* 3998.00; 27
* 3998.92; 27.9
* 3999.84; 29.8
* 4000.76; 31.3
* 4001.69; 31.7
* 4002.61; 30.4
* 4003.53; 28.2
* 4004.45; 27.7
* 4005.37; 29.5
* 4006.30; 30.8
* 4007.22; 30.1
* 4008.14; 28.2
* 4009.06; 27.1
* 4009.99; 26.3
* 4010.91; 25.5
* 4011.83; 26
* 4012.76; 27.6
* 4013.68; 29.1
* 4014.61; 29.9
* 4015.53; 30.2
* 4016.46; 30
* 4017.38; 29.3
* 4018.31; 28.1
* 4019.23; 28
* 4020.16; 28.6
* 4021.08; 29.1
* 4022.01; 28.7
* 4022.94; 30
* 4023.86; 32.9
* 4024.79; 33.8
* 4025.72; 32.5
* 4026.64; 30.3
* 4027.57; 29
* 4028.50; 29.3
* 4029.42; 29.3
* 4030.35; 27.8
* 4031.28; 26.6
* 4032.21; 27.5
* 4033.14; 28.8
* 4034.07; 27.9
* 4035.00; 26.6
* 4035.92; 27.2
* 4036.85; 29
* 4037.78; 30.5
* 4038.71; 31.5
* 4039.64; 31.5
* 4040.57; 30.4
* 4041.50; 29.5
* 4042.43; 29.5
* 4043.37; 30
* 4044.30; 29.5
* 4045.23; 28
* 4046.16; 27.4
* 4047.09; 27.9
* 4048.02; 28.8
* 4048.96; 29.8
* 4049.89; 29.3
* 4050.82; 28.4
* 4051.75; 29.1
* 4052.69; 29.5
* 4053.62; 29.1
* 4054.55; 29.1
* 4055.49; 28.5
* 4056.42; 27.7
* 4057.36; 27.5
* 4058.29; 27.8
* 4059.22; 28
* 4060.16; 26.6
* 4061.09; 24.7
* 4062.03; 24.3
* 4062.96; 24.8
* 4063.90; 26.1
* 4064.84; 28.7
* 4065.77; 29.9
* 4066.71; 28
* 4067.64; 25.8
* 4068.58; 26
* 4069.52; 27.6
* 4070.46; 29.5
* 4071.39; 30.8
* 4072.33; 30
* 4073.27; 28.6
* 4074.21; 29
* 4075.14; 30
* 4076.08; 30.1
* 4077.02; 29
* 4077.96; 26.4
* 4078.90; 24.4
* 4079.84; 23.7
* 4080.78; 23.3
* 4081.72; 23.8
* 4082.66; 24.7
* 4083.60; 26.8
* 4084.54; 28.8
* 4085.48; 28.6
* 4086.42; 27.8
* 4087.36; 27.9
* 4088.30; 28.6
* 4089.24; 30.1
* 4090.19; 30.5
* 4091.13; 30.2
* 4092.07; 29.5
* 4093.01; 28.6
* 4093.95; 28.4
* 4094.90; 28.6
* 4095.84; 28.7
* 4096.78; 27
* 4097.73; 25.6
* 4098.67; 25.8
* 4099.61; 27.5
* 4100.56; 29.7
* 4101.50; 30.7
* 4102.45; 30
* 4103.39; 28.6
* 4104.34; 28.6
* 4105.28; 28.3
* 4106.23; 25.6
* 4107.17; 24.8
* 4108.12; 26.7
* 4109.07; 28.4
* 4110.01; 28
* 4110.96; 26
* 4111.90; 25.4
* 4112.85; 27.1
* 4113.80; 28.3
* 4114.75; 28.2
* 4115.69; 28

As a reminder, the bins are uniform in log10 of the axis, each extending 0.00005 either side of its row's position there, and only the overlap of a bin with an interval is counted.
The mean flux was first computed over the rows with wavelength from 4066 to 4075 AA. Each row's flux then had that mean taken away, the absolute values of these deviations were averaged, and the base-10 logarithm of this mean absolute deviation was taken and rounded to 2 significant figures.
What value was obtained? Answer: 0.13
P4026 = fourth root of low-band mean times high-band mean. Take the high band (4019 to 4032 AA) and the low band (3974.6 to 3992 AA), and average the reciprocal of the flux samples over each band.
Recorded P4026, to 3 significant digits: 0.185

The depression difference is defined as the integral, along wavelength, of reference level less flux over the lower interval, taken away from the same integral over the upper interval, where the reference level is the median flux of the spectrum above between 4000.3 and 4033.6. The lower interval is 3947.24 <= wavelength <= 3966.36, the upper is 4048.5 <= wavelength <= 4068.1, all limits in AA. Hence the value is 34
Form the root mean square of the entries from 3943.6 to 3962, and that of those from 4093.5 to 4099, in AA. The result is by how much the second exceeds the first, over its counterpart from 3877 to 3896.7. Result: -0.11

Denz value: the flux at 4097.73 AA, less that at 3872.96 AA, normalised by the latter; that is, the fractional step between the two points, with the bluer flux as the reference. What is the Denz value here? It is -0.13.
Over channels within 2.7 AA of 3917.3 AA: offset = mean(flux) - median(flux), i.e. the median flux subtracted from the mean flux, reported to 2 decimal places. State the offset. 0.10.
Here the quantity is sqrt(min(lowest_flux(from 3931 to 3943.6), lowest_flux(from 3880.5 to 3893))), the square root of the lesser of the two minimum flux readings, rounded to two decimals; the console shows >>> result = 5.03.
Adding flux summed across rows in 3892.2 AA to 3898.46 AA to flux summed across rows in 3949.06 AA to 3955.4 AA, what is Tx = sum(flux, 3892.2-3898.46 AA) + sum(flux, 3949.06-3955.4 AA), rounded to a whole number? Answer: 419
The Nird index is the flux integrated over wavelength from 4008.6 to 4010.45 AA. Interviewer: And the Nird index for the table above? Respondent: 49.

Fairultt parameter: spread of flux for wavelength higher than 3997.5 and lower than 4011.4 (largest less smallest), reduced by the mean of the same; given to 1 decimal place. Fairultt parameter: -22.6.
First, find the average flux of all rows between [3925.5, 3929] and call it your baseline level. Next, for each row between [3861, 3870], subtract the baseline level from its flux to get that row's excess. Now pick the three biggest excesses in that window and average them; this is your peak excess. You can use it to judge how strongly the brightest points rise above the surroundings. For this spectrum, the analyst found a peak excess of 7.1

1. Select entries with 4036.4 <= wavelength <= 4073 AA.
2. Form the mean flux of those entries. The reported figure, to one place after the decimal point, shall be 28.5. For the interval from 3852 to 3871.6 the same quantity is 31.4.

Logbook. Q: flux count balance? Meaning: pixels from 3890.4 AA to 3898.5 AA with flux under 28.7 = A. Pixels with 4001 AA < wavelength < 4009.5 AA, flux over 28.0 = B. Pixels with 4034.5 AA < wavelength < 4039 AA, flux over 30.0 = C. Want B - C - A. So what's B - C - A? 0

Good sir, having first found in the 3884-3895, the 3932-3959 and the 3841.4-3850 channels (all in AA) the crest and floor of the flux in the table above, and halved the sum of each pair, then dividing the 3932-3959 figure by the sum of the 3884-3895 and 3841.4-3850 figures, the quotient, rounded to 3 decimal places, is 0.494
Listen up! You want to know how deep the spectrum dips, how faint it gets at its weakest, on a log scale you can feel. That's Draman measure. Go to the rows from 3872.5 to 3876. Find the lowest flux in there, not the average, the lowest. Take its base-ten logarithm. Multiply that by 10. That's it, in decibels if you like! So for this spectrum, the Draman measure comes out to 14.68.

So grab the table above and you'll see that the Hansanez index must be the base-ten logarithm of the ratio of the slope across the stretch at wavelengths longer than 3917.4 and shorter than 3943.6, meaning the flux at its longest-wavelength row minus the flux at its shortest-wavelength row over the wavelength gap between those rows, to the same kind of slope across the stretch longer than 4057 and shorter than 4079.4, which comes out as -0.4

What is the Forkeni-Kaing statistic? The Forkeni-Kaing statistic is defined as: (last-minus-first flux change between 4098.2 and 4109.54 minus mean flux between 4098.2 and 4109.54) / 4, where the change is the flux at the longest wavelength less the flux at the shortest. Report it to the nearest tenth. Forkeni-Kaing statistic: -6.3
